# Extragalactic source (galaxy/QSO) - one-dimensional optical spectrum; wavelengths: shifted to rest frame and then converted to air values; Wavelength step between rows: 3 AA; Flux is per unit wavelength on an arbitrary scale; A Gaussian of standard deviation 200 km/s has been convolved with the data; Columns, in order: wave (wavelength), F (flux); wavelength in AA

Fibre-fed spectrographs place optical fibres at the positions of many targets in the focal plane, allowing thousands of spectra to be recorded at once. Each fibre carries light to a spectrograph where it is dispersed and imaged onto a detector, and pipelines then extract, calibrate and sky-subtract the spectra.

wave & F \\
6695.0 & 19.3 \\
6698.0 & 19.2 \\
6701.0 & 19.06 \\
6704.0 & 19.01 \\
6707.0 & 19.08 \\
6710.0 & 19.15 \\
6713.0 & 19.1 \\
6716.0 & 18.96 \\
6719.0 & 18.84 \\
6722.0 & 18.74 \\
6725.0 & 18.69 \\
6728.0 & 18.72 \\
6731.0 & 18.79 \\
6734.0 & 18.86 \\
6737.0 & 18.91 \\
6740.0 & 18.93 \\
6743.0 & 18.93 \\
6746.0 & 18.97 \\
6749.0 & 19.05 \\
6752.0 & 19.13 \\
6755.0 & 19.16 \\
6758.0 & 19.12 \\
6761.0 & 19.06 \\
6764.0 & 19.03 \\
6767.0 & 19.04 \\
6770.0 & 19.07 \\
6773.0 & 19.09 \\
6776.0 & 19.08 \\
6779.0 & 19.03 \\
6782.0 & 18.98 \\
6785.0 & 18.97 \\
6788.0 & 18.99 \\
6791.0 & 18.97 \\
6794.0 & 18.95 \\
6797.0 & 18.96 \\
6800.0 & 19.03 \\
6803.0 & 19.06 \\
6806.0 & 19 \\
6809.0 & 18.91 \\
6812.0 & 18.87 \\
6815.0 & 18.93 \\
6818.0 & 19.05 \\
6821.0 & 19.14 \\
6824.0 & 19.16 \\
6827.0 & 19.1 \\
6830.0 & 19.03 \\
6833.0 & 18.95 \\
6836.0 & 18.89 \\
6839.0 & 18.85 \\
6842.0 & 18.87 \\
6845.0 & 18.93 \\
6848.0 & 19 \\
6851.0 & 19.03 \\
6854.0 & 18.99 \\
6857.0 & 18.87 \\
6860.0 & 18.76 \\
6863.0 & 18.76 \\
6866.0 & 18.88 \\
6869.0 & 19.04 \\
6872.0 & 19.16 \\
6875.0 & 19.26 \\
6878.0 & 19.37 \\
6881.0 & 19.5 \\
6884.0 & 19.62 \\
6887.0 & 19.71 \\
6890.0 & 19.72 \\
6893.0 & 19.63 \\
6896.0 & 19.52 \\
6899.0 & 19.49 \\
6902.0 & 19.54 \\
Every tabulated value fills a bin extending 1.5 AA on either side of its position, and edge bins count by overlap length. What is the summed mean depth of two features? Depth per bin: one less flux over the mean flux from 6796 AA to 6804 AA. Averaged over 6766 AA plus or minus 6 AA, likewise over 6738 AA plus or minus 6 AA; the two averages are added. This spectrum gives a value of 0.004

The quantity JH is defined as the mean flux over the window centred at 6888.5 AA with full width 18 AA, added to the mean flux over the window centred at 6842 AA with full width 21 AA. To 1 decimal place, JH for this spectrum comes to 38.5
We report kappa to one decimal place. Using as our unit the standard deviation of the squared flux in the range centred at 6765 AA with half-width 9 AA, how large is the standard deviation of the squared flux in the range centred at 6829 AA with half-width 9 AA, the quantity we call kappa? 3.3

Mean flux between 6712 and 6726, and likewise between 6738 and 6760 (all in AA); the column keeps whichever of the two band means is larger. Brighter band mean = 19.0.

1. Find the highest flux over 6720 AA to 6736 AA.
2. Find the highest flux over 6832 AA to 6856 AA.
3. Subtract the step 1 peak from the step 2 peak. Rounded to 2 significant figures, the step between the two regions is 0.17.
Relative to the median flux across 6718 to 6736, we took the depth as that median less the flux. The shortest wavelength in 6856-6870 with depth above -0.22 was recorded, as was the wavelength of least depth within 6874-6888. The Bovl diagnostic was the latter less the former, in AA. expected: 30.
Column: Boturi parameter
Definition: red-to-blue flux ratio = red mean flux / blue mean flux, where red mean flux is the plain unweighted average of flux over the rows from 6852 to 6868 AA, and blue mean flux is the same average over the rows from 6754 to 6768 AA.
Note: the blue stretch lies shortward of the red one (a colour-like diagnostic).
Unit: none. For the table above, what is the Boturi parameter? 0.99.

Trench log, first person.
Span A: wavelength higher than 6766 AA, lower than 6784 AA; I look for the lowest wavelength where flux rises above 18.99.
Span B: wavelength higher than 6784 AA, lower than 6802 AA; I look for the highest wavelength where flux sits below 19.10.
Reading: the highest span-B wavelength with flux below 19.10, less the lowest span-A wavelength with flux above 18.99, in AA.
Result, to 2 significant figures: 33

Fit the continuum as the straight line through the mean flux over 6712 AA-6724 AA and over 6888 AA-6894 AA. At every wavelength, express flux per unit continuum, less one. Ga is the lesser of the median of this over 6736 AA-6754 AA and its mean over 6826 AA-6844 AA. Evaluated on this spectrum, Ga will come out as -0.025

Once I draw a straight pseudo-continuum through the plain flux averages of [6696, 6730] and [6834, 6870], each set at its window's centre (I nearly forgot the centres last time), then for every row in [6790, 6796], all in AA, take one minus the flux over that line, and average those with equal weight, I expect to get -0.002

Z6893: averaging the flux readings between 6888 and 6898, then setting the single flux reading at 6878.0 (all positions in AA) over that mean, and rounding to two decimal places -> 0.99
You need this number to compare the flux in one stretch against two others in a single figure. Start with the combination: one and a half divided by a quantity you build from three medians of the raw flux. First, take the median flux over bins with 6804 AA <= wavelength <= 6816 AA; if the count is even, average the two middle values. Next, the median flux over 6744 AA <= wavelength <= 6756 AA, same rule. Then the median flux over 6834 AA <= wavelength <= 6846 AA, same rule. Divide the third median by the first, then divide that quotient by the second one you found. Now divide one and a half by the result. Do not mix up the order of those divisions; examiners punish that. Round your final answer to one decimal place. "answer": 28.7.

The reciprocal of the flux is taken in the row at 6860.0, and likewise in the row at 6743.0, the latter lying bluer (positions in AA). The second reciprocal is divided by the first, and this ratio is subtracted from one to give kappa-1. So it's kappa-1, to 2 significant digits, 0.0090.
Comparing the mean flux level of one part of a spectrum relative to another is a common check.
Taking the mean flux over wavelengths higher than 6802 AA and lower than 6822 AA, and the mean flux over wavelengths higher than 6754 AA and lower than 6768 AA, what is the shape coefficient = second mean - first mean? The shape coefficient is 0.09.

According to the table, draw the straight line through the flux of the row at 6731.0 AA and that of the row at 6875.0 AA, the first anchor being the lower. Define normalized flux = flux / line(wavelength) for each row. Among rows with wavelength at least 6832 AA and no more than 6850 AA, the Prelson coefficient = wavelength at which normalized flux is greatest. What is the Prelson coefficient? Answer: 6848.0 AA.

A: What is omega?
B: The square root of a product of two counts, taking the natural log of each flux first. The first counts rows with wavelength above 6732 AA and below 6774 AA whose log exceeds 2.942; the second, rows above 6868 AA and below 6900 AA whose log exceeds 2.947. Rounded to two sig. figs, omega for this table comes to 10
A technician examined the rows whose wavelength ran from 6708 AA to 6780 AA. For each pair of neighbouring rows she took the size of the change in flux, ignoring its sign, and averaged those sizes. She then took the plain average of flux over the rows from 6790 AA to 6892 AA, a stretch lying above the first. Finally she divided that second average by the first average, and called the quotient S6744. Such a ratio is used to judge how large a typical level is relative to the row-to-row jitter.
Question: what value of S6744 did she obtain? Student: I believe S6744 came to 372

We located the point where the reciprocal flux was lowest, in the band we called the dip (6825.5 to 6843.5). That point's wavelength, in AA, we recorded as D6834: 6827.0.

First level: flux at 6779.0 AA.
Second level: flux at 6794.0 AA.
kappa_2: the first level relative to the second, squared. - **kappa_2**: 1.01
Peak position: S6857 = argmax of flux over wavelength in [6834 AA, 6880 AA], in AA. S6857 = 6878.0 AA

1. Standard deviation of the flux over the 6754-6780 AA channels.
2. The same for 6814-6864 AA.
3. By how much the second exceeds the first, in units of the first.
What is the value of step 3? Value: 1.8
